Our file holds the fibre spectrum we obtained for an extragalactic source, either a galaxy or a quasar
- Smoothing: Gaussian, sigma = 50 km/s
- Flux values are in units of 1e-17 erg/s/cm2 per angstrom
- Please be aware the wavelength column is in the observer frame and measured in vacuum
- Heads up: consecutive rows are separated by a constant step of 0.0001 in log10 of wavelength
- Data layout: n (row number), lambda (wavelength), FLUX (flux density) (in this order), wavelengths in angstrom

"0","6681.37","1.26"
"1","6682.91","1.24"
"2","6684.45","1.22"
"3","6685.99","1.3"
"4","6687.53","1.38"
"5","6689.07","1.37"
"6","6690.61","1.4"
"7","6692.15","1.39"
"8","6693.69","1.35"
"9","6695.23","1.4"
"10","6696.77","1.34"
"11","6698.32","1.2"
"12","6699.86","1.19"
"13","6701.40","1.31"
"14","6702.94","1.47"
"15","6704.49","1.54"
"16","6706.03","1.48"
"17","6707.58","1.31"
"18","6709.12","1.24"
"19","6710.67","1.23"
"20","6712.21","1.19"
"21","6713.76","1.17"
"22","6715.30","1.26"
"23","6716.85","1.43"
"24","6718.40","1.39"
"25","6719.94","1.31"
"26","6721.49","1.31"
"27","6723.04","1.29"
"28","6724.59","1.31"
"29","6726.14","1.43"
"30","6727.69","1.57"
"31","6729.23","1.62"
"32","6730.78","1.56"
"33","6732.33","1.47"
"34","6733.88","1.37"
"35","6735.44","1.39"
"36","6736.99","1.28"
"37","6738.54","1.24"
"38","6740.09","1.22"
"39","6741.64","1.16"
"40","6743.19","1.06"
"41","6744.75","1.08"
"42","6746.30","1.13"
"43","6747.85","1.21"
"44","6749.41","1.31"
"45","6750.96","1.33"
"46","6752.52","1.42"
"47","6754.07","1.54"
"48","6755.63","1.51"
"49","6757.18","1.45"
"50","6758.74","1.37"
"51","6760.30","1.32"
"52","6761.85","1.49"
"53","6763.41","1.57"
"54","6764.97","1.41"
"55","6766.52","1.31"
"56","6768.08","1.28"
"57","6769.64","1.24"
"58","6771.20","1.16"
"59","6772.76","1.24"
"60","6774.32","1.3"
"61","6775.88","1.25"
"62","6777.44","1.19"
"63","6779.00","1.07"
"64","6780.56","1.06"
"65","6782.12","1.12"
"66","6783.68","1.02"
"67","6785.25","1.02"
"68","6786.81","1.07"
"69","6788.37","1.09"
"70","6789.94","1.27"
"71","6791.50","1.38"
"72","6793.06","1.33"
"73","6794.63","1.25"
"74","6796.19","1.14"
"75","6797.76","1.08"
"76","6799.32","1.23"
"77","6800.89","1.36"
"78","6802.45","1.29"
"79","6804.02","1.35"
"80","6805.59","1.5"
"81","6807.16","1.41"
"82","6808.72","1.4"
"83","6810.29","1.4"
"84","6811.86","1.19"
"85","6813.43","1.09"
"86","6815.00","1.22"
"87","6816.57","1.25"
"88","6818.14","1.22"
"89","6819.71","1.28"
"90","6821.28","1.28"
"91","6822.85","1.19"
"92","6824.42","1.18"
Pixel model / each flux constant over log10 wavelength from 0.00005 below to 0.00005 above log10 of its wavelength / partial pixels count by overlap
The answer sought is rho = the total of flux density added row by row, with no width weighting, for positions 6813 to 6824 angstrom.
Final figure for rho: 8.5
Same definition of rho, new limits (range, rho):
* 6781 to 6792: 8.0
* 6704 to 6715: 9.2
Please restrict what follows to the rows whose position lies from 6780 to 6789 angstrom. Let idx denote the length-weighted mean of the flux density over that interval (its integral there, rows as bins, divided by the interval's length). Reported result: 1.06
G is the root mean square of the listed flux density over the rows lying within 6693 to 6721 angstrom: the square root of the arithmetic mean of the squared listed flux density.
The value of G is 1.33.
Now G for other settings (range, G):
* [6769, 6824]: 1.23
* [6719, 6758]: 1.35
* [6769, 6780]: 1.21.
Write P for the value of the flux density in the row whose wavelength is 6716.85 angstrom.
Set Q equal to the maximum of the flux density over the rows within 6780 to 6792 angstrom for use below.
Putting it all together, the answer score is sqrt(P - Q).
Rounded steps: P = 1.43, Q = 1.38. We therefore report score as 0.22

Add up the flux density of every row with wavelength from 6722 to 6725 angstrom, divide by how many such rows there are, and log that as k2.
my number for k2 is 1.30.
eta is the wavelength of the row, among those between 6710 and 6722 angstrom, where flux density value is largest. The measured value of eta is 6716.85 angstrom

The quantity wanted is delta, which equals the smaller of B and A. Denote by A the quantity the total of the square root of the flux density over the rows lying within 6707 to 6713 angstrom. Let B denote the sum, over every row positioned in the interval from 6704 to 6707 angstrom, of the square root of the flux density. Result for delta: 2.5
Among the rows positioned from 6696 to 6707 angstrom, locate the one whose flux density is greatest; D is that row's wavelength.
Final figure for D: 6704.49 angstrom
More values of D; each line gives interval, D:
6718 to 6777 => 6729.23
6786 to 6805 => 6791.50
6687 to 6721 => 6704.49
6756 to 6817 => 6763.41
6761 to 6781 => 6763.41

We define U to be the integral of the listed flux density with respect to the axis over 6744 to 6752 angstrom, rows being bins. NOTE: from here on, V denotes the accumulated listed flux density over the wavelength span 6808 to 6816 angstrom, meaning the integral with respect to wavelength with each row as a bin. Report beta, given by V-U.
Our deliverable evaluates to 0.3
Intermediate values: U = 9.8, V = 10.1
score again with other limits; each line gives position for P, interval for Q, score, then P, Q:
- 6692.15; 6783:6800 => 0.10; 1.39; 1.38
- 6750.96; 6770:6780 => 0.17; 1.33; 1.3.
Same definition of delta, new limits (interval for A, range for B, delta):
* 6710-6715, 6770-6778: 3.3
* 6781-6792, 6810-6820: 7.5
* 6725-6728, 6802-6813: 2.4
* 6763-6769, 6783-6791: 4.7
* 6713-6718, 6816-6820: 3.4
